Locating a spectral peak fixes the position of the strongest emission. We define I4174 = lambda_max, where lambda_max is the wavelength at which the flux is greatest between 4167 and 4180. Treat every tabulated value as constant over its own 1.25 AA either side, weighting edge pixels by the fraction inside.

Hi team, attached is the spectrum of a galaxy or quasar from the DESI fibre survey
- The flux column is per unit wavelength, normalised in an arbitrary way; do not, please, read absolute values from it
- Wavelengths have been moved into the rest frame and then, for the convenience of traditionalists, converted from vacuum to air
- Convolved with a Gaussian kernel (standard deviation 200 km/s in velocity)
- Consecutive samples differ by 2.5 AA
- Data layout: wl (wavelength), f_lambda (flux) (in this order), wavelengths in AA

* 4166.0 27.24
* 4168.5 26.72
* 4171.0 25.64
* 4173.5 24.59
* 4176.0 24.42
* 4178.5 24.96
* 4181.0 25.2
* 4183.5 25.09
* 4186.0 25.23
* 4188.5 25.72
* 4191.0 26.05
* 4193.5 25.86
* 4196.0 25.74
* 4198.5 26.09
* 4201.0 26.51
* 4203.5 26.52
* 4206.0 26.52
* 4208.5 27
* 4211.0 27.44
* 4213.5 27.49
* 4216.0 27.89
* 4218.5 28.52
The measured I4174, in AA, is 4168.5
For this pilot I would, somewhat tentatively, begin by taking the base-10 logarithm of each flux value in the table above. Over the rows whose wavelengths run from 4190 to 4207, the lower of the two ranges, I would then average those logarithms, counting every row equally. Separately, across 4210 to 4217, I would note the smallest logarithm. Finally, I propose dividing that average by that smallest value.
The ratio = 0.986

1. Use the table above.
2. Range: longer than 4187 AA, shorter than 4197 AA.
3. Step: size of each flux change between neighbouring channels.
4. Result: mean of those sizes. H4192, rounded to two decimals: 0.21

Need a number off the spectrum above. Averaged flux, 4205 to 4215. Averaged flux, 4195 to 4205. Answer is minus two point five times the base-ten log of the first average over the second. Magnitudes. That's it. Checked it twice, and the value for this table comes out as -0.037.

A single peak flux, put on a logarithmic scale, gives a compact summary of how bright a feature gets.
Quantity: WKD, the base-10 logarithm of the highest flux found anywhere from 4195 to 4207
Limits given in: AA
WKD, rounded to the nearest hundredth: 1.42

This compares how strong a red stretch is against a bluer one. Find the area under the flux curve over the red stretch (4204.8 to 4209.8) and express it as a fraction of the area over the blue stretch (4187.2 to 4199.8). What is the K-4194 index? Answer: 0.4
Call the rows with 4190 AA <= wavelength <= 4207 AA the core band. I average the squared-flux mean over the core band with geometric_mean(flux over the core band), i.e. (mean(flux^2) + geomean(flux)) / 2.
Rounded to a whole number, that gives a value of 356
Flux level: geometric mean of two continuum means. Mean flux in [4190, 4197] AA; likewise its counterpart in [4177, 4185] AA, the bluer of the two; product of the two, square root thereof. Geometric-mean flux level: 25.5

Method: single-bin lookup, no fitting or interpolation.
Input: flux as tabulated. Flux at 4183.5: 25.09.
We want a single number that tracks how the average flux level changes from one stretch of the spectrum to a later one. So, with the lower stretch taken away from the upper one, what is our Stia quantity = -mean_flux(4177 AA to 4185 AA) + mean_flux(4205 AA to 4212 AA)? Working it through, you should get 1.9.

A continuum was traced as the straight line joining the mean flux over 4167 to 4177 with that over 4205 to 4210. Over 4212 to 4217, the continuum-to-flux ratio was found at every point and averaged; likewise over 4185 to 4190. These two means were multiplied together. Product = 1.00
